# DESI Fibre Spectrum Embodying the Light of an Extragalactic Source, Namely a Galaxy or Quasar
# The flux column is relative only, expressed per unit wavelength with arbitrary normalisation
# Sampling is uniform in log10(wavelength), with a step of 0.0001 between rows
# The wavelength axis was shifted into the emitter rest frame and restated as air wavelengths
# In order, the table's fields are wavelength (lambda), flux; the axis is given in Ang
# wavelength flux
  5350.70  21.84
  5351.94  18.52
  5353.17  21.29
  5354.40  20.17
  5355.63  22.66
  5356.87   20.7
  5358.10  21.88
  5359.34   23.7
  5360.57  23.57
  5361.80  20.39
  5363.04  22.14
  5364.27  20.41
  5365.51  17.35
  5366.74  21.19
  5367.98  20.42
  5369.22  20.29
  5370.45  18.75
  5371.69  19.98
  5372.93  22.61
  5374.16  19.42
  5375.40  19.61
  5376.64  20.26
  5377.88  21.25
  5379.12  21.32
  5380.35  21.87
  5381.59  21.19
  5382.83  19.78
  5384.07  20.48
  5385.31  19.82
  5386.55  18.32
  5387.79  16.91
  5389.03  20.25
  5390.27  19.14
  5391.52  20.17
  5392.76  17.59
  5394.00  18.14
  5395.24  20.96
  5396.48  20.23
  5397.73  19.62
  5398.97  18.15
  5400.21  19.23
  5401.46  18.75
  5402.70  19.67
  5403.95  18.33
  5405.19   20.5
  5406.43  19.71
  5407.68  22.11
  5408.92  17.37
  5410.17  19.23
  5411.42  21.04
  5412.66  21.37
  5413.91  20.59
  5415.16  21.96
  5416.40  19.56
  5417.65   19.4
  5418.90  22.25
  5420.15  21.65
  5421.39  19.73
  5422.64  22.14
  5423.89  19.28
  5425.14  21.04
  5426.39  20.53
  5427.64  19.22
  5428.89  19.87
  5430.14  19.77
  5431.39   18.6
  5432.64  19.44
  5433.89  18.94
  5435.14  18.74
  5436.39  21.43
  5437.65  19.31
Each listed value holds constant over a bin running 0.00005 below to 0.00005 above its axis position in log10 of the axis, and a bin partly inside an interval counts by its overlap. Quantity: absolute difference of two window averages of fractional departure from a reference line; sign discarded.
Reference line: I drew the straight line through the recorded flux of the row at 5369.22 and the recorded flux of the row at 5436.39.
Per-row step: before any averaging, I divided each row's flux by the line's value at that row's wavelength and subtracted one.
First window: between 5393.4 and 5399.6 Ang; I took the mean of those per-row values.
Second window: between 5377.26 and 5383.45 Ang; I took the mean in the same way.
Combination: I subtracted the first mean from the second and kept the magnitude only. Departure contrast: 0.094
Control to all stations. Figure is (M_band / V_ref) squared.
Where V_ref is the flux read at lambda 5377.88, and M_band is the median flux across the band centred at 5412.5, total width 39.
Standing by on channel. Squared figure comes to 0.862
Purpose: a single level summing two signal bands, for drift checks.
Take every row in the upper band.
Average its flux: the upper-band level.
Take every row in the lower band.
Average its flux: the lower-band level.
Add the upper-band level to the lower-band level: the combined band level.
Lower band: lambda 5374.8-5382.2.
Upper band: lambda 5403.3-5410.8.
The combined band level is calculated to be 40.5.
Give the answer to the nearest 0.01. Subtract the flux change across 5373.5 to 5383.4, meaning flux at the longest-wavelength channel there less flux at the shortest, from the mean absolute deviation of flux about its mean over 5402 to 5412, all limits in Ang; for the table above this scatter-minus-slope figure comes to 0.74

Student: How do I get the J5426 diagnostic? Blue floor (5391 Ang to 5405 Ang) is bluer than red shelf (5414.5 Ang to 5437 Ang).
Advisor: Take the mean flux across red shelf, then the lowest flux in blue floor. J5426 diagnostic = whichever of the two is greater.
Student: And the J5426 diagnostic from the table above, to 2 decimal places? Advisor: 20.20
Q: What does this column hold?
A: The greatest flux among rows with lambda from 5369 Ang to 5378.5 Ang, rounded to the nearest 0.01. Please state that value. 22.61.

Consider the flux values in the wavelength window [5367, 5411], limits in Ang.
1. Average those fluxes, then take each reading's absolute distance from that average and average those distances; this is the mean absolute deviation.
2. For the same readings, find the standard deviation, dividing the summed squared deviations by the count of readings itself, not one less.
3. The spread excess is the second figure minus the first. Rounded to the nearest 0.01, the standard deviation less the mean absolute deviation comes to 0.29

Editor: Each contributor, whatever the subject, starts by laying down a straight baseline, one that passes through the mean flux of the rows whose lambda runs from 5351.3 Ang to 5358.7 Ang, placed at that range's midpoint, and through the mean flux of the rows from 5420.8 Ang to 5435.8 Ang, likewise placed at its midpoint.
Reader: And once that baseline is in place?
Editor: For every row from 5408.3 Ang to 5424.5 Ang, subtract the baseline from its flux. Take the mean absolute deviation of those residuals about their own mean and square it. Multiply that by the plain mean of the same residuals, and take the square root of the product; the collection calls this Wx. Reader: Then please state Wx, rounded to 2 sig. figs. 0.85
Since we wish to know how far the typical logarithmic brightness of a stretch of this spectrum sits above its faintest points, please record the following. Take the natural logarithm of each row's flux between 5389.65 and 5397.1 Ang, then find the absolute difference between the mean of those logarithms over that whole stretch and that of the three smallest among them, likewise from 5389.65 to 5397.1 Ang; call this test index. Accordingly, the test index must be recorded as 0.056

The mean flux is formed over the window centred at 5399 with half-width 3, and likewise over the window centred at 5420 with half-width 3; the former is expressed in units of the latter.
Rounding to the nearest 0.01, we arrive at 0.91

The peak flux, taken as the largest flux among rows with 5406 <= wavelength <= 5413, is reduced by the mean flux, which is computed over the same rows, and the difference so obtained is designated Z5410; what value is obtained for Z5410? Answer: 2.0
